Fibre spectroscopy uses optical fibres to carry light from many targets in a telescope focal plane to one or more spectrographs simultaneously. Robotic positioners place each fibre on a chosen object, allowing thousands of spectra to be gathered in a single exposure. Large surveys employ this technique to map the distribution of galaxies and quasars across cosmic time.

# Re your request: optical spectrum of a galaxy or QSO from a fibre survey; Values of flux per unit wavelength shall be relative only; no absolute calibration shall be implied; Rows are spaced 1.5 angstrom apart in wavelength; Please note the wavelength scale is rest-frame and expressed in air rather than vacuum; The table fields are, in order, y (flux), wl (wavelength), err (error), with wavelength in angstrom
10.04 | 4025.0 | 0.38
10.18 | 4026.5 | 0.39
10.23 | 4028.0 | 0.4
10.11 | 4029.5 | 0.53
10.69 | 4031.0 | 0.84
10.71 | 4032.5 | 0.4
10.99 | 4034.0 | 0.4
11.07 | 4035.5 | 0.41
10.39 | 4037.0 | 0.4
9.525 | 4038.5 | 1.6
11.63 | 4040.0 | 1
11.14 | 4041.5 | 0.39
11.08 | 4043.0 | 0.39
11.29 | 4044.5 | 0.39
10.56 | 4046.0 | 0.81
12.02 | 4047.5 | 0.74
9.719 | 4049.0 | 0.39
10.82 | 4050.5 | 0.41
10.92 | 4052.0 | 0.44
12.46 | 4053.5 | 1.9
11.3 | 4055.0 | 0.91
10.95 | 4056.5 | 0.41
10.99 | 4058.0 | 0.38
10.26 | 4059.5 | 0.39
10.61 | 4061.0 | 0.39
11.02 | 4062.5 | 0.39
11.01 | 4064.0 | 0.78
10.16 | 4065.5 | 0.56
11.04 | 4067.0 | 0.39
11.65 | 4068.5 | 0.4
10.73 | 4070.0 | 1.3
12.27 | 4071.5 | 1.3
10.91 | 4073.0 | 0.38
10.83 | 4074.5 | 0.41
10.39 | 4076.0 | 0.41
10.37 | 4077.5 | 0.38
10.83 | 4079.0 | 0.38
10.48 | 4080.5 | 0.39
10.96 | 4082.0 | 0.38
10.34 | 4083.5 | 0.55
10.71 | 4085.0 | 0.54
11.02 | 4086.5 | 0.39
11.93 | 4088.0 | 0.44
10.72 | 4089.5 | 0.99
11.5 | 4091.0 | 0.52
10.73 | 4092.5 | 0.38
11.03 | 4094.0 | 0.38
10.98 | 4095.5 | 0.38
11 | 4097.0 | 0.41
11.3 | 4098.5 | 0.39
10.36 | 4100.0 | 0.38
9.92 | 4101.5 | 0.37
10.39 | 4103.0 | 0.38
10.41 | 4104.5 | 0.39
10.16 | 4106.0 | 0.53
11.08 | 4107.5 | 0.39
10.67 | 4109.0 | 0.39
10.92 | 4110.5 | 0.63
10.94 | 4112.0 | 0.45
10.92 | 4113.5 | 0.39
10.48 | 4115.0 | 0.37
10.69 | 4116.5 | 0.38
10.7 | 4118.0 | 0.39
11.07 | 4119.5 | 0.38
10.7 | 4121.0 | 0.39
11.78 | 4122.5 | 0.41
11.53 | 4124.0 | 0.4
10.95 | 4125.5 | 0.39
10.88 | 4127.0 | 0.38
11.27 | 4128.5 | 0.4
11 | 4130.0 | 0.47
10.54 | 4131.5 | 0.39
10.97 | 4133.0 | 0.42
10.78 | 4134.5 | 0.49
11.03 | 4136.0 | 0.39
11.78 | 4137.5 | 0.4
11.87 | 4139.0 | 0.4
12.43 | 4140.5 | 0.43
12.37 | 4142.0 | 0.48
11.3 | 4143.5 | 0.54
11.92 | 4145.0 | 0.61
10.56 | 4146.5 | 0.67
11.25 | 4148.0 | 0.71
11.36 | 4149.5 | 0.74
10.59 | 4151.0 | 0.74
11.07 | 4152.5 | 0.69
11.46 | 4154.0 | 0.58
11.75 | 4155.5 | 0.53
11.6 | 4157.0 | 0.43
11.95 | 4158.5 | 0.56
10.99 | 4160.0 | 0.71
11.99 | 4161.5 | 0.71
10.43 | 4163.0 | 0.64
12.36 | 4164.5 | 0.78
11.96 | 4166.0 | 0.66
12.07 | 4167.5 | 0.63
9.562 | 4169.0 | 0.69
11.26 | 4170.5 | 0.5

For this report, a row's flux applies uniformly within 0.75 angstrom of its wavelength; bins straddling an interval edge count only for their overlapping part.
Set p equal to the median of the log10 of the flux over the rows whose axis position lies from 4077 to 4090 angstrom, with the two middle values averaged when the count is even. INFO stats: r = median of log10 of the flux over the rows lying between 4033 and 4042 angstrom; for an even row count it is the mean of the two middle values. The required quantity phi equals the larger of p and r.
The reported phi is 1.04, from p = 1.03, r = 1.043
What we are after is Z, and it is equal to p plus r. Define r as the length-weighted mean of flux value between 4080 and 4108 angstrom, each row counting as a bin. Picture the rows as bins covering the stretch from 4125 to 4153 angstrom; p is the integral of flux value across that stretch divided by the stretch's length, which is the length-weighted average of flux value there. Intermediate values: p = 11.3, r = 10.8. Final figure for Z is 22.05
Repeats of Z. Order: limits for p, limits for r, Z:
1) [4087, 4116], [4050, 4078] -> 21.80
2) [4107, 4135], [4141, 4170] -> 22.35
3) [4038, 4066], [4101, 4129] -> 21.76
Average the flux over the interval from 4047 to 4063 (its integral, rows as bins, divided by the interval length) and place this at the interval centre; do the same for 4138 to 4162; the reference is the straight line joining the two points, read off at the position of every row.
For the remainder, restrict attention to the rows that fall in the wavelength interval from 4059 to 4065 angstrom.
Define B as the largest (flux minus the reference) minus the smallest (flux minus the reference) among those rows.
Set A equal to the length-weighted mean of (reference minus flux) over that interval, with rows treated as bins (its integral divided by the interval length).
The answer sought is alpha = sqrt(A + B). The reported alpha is 1.03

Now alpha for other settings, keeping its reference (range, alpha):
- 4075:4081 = 1.02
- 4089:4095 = 0.99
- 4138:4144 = 0.78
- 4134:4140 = 1.04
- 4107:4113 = 0.91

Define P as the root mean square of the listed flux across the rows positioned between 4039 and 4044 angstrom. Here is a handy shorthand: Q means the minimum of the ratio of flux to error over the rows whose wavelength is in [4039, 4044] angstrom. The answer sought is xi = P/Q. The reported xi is 0.97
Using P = 11.29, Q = 11.6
